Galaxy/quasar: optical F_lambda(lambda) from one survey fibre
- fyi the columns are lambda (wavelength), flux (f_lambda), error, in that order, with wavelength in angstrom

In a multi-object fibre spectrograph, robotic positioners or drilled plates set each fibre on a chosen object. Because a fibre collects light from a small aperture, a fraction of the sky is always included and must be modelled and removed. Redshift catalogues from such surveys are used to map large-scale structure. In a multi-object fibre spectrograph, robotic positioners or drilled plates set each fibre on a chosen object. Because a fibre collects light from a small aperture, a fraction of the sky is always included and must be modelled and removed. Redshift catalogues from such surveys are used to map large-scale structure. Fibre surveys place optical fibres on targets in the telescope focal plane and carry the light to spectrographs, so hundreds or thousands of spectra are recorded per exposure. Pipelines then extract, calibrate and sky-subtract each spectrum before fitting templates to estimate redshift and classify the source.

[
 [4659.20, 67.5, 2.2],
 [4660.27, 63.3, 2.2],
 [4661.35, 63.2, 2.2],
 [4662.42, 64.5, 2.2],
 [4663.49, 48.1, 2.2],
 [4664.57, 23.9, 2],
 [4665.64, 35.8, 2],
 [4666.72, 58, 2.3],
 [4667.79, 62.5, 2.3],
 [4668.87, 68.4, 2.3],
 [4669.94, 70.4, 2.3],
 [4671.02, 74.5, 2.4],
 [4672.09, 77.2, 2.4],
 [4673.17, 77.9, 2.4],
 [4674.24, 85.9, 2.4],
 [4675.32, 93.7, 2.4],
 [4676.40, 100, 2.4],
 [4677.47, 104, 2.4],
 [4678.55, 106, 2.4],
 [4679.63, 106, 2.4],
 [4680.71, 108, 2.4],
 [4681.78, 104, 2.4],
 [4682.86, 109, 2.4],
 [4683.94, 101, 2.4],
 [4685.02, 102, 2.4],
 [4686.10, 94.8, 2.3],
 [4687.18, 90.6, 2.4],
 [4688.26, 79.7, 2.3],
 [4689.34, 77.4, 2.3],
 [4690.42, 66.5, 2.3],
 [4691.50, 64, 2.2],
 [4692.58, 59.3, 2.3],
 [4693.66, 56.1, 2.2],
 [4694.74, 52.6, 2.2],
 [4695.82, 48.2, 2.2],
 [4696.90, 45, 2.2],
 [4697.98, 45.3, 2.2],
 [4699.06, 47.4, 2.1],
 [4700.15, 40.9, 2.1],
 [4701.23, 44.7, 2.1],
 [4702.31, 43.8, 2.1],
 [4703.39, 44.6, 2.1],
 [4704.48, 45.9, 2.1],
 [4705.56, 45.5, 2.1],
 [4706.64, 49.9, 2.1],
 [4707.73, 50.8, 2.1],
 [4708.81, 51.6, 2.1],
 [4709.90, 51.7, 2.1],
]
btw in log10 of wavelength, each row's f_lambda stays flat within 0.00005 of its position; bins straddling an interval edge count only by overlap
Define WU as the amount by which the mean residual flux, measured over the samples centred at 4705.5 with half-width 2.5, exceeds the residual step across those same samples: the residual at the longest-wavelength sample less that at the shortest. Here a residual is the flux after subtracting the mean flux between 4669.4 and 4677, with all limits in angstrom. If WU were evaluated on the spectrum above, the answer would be -42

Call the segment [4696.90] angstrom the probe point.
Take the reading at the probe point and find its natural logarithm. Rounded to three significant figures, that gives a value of 3.81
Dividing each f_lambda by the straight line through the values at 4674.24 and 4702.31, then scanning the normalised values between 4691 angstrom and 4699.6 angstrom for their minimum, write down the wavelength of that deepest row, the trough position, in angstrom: 4696.90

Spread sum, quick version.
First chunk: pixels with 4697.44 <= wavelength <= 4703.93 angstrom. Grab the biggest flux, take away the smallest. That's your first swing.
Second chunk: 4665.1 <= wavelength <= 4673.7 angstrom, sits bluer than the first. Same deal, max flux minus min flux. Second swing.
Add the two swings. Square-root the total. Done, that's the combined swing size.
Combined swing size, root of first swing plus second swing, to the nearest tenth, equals 7.0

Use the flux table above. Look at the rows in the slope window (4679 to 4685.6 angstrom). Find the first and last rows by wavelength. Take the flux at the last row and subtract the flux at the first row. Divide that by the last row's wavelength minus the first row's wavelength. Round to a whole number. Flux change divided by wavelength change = -1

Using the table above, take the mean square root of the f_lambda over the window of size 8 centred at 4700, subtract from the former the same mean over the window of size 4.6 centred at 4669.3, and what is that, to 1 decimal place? -1.6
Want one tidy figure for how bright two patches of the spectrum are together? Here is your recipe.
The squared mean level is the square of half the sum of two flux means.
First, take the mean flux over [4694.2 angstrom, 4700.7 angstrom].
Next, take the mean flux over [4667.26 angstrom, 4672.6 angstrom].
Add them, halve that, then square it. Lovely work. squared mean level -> 3432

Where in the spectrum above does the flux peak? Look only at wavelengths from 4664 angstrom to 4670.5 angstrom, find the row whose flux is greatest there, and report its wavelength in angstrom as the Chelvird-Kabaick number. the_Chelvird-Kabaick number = 4669.94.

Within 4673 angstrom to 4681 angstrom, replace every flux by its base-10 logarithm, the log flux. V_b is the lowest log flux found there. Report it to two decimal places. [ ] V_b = 1.89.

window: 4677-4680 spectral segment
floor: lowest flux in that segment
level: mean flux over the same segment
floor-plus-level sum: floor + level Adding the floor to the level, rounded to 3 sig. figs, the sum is 209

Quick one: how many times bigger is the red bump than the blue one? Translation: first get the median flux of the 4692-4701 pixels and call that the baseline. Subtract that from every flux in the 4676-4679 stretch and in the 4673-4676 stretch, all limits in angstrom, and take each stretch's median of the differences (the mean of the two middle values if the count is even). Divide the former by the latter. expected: 1.5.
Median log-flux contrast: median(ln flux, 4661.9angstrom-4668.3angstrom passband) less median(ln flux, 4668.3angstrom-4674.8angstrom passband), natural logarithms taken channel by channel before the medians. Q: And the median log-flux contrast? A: -0.4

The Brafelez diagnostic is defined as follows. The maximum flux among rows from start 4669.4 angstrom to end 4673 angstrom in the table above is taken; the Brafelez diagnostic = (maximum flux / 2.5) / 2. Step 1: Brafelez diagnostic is 15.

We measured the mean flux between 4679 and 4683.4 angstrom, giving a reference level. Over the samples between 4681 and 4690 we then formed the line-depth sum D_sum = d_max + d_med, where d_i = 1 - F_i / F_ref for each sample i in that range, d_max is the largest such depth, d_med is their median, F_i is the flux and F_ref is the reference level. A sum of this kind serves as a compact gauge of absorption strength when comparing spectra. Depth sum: 0.36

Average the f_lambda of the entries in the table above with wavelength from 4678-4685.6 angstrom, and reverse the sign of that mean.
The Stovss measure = -105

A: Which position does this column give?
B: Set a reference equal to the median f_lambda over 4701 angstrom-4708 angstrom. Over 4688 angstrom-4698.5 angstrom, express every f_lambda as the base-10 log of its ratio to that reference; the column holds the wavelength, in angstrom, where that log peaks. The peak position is 4688.26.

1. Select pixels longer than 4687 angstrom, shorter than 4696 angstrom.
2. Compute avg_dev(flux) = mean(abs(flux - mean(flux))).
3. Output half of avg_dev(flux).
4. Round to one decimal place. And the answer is 5.6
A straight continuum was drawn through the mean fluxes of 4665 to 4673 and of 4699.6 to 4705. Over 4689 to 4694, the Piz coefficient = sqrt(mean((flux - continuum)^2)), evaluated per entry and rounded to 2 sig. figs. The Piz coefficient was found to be 16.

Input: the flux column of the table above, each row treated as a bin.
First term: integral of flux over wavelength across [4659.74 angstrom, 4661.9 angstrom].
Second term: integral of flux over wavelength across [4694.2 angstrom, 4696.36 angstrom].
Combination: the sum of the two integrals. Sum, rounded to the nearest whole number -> 245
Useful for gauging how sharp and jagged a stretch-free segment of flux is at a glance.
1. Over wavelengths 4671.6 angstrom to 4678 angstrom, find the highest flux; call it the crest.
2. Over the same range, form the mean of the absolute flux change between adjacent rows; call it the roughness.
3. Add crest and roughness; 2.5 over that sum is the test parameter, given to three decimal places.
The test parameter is 0.023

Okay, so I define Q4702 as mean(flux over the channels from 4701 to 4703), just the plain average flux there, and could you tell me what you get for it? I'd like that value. 44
